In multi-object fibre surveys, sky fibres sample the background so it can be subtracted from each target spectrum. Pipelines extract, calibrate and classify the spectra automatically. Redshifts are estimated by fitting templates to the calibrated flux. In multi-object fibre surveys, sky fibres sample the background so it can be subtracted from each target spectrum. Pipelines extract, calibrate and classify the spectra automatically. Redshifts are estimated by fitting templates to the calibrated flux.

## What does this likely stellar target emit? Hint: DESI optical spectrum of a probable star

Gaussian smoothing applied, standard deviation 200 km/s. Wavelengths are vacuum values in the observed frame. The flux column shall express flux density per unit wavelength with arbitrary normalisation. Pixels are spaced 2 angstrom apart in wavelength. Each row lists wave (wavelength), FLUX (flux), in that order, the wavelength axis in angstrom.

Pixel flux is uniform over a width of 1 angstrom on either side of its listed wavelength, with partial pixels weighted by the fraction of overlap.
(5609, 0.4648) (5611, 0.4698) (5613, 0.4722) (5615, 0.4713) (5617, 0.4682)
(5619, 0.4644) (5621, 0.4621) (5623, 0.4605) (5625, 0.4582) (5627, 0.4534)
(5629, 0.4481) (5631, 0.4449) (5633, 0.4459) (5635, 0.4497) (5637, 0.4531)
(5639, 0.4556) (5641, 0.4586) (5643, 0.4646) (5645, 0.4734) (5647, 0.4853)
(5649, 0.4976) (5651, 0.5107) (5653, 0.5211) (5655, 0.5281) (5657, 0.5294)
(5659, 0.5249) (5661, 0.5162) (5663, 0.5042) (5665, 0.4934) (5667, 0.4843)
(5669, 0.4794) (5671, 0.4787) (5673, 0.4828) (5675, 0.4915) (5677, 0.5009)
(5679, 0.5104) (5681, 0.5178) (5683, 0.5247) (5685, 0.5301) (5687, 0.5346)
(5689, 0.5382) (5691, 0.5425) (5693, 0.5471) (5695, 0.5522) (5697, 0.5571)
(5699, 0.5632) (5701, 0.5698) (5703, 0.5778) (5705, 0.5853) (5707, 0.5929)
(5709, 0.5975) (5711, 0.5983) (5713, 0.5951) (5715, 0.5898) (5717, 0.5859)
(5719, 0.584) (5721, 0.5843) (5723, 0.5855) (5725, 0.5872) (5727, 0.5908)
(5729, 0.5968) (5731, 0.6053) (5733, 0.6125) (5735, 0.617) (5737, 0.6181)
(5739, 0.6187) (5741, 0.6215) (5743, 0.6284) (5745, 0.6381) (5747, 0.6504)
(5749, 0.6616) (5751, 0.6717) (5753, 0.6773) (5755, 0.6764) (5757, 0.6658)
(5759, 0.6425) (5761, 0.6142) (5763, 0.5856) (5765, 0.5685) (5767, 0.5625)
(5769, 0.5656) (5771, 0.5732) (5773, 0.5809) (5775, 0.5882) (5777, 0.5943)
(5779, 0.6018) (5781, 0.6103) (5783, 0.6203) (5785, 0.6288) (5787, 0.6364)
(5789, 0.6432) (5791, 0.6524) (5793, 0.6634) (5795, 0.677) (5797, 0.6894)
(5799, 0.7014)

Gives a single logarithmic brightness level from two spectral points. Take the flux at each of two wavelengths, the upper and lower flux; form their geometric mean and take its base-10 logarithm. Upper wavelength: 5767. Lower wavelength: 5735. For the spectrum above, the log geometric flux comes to -0.230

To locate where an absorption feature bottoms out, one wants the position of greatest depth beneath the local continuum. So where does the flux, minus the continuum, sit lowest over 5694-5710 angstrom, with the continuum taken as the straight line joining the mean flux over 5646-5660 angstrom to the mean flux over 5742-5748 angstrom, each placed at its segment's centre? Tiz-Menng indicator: 5695 angstrom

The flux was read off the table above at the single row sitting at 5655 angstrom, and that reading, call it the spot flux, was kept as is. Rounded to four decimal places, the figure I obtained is 0.5281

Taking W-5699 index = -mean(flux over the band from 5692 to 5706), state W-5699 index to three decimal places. -0.565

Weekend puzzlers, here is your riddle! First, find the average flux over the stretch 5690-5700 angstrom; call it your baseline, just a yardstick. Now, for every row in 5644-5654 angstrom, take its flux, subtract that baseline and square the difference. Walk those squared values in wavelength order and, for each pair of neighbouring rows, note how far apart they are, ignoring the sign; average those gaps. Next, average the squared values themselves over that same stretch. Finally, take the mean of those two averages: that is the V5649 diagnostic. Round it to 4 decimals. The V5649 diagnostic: 0.0023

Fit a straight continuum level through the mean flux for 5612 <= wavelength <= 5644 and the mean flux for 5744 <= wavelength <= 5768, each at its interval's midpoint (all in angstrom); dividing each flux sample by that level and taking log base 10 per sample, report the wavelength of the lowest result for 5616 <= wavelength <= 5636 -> 5633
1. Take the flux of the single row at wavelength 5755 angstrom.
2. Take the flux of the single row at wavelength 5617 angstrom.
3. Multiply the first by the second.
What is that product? 0.317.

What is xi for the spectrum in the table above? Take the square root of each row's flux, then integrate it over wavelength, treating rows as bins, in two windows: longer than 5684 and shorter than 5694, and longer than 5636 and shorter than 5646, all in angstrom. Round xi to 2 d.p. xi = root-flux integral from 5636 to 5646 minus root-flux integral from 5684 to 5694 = -0.55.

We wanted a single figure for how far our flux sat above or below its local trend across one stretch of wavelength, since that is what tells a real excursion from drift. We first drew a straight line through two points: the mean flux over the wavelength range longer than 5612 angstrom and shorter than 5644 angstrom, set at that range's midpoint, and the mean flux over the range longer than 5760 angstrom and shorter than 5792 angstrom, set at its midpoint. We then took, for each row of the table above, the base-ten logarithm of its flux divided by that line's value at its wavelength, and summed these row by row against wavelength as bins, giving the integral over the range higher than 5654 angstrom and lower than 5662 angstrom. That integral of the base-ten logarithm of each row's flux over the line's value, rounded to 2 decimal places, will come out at 0.26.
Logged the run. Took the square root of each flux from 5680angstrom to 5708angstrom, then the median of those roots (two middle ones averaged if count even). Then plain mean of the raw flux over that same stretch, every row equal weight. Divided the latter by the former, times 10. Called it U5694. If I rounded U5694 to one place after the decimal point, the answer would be 7.5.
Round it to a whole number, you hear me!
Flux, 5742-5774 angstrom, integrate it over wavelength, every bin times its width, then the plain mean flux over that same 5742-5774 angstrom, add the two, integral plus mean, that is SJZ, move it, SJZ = 21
